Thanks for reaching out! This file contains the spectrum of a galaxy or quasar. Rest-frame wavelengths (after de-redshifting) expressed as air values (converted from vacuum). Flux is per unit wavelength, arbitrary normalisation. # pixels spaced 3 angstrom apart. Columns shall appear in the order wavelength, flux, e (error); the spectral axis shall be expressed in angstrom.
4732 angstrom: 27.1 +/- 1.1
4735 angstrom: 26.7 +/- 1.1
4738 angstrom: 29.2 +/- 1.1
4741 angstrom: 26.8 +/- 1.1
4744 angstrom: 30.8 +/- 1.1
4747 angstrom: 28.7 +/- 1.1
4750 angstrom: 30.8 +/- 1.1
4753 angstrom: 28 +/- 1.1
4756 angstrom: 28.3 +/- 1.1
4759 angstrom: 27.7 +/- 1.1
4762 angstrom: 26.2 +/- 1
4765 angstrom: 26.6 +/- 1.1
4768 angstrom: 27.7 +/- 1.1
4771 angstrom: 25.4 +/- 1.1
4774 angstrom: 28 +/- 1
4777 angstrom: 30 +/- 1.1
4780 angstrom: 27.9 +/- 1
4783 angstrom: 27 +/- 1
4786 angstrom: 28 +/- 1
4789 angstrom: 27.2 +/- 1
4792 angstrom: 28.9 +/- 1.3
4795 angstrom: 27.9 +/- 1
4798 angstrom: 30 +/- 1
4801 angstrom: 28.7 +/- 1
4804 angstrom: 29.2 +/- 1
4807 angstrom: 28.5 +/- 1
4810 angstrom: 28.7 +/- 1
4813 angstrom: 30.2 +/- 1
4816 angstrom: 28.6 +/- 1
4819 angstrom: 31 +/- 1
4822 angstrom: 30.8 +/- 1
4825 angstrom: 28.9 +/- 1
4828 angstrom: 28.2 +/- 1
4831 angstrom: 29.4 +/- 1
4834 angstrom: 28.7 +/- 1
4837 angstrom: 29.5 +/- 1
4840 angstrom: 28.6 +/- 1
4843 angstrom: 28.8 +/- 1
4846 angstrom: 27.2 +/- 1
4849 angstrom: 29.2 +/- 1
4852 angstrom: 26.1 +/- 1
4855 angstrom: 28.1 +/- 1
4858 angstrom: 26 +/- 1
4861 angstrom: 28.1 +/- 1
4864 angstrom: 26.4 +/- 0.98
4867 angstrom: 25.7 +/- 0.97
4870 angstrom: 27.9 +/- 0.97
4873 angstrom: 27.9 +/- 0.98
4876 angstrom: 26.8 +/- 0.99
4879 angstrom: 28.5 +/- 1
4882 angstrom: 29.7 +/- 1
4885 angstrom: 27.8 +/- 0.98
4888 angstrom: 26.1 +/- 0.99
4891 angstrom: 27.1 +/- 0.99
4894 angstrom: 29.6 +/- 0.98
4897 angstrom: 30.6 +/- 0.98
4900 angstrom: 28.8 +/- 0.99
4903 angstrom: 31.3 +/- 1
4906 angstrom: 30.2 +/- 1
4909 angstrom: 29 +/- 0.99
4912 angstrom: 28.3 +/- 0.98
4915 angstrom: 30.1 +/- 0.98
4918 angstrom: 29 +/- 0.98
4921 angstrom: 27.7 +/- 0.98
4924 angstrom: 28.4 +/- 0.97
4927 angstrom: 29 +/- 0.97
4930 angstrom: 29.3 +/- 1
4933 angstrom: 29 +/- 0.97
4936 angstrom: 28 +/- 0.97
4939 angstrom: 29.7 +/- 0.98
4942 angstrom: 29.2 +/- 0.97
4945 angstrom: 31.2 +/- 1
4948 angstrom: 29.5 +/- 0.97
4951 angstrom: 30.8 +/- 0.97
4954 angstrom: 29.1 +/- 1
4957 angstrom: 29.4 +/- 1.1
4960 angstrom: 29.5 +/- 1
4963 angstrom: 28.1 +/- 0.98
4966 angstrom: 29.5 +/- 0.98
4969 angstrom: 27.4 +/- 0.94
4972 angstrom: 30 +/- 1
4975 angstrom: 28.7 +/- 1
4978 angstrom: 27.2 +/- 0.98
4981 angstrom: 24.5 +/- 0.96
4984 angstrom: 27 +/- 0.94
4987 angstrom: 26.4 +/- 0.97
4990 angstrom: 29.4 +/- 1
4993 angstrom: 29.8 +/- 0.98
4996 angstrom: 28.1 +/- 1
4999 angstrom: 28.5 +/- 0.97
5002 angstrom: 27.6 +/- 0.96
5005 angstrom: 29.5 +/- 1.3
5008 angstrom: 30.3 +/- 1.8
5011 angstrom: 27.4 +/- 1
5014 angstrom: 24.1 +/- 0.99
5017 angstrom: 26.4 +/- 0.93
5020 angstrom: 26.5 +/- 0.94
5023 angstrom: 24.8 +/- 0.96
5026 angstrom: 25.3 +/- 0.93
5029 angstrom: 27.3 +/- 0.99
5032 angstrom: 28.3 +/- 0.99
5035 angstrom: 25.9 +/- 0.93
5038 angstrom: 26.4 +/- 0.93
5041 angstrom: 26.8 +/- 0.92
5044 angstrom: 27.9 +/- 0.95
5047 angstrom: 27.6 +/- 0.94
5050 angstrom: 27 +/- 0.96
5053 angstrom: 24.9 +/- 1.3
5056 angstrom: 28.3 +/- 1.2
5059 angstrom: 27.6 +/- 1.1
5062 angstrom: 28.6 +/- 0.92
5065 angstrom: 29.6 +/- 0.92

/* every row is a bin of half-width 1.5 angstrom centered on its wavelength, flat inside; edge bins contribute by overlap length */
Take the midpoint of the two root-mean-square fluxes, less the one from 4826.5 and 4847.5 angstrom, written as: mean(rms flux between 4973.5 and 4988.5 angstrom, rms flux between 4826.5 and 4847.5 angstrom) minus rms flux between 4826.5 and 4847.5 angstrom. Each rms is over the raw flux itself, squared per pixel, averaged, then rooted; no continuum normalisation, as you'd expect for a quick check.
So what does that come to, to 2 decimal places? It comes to -0.92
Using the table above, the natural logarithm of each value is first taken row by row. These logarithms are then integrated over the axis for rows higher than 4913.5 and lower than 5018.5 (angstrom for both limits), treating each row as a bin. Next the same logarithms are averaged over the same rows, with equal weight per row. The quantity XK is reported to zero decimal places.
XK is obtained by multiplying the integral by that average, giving 1178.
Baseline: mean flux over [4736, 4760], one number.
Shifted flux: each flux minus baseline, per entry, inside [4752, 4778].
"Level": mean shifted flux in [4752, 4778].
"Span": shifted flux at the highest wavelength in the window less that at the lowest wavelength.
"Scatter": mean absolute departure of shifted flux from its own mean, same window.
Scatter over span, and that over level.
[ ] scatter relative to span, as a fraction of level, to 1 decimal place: -0.4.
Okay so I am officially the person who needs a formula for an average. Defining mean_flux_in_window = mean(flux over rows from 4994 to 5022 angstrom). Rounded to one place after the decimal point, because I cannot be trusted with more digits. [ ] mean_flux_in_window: 27.6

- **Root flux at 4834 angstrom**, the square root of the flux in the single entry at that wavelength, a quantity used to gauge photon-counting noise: 5.36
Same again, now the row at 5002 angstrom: 5.25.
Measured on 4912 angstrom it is 5.32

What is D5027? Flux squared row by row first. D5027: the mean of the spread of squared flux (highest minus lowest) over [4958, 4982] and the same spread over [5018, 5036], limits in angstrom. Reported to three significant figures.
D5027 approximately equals 243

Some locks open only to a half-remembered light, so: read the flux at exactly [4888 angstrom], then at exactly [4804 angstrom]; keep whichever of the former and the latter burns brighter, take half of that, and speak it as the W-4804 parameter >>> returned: 14.6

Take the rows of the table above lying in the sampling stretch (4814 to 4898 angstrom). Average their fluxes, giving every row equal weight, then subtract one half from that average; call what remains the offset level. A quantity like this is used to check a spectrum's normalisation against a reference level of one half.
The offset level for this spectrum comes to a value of 27.8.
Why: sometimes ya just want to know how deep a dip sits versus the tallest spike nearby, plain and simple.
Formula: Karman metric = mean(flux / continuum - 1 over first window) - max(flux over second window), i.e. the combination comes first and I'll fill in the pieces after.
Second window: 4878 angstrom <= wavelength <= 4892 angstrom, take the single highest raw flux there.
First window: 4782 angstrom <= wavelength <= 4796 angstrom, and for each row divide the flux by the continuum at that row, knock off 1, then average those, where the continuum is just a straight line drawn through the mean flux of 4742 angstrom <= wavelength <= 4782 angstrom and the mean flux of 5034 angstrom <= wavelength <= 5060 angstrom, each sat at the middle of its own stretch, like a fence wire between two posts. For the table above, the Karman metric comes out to -29.7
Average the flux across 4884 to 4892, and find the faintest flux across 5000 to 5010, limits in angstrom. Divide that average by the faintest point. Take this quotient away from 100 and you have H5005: 99.0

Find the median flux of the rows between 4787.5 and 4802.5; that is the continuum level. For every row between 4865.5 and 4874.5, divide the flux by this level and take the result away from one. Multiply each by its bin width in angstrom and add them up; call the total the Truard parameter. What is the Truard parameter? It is 0.481 angstrom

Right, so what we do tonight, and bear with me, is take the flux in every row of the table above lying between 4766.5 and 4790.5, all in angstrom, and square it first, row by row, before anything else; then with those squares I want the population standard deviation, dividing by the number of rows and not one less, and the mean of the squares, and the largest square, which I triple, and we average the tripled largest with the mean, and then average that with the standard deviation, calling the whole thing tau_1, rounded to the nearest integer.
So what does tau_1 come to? 900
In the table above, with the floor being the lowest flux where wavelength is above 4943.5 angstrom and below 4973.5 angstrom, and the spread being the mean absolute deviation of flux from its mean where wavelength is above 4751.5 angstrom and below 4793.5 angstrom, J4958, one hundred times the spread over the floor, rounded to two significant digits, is 3.0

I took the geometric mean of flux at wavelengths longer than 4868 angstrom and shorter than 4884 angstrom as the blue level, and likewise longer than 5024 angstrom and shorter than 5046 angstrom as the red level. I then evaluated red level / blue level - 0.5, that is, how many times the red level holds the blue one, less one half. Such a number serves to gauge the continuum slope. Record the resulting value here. 0.453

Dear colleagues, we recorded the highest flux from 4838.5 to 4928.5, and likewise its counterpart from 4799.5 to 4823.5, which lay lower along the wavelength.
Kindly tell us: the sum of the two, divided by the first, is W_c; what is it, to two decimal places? 1.99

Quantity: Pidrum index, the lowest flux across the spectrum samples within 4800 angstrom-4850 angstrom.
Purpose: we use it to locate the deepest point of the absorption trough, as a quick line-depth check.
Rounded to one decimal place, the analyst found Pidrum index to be 27.2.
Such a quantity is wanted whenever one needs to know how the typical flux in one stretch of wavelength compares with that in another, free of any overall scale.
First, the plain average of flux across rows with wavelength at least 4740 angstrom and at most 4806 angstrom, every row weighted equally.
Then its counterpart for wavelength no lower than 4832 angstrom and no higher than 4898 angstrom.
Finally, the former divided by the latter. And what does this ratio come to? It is 1.01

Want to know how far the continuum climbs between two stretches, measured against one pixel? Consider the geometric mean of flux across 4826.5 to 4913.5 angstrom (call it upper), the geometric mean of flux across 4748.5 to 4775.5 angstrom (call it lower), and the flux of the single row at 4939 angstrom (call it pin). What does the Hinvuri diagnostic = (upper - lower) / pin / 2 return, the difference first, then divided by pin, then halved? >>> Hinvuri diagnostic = 0.011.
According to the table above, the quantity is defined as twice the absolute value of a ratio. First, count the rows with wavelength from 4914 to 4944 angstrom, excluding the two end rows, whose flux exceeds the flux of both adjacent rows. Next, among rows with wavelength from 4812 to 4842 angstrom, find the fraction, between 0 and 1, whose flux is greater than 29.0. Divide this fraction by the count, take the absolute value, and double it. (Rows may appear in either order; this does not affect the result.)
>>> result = 0.50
